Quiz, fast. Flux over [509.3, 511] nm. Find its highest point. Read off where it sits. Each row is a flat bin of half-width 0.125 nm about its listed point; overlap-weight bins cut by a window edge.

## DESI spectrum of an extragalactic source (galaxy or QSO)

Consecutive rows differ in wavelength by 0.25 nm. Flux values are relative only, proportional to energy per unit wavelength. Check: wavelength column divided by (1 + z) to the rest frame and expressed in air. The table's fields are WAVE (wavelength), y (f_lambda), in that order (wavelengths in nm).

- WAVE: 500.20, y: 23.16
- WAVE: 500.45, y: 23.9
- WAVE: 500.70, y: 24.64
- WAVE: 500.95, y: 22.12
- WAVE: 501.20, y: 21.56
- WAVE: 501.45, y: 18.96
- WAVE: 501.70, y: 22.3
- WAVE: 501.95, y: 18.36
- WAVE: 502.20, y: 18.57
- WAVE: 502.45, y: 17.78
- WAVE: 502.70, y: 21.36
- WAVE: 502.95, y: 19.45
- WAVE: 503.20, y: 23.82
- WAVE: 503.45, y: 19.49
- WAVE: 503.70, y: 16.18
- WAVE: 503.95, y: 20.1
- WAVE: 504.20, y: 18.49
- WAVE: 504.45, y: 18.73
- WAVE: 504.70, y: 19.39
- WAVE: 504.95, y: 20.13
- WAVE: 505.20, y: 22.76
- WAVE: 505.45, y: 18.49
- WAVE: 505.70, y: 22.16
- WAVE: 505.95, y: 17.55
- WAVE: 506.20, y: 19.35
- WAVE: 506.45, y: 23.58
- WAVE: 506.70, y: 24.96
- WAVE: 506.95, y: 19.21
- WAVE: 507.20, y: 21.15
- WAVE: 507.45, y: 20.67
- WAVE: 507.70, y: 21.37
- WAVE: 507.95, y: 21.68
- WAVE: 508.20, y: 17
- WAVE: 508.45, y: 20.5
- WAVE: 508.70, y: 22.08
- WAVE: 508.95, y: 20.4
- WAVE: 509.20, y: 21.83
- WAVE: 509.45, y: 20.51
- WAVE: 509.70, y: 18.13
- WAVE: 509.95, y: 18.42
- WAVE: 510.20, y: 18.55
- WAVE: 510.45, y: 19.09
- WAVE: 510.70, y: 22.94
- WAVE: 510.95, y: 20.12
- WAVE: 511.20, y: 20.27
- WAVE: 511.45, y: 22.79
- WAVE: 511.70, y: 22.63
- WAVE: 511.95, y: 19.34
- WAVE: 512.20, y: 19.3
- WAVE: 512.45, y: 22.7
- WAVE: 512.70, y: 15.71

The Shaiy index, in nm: 510.70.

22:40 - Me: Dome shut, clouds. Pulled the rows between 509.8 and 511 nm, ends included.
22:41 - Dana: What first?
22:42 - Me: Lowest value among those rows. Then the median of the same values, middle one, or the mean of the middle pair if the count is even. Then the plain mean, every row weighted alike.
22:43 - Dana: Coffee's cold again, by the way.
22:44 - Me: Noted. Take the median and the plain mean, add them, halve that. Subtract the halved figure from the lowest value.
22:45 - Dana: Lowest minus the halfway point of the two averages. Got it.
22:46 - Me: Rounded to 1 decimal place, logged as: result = -1.0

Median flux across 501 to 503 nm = 19.2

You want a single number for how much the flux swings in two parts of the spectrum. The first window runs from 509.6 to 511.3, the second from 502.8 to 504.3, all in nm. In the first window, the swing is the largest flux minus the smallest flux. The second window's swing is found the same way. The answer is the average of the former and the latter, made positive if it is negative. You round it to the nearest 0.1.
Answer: 6.2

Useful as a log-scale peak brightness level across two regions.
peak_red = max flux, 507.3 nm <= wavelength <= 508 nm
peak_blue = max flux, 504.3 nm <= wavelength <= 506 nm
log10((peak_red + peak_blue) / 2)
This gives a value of 1.347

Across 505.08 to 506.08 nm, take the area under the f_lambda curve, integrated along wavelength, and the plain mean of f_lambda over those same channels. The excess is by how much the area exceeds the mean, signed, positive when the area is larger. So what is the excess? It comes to 0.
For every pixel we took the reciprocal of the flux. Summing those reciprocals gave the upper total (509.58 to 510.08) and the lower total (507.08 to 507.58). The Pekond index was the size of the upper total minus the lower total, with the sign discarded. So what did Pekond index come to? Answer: 0.014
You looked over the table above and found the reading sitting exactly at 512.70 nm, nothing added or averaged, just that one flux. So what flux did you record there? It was 15.71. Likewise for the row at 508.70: 22.08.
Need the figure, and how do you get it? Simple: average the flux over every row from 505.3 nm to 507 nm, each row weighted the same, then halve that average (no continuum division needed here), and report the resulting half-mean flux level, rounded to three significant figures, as 10.4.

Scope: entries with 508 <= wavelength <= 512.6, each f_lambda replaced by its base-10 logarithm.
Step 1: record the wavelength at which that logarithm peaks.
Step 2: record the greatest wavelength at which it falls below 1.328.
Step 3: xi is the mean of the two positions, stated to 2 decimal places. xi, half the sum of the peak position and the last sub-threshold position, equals 511.45 nm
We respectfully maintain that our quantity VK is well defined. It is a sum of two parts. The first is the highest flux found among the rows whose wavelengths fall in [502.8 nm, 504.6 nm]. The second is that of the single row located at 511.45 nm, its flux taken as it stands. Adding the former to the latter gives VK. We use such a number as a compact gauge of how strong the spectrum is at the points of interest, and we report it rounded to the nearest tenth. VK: 46.6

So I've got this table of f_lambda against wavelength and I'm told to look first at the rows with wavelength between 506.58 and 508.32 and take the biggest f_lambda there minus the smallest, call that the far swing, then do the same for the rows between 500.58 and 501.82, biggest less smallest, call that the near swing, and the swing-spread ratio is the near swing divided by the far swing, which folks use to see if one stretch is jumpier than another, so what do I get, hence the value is 0.7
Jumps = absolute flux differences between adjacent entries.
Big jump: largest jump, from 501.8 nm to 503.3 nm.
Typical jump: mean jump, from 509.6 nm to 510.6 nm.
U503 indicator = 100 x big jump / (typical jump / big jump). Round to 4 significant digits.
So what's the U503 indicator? 5968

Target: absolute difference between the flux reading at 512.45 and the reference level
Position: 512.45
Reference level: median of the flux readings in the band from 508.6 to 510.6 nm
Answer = 3.0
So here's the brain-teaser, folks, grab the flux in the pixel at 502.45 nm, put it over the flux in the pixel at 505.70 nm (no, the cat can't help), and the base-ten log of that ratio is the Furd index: -0.10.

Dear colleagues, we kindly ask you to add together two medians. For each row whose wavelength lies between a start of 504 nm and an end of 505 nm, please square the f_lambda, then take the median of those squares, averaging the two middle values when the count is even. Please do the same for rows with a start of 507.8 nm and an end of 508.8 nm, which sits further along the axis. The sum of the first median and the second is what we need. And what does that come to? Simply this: 809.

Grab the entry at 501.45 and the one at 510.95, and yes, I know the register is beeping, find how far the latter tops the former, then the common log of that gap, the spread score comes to 0.1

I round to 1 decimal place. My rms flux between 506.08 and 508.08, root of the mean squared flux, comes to 21.6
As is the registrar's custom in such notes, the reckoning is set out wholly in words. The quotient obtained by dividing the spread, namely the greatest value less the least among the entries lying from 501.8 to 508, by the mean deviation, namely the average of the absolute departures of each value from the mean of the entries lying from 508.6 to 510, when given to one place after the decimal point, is 6.7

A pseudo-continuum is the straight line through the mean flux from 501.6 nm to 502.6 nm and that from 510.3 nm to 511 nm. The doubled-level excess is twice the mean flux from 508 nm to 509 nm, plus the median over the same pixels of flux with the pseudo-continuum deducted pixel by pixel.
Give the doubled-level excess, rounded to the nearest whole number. 40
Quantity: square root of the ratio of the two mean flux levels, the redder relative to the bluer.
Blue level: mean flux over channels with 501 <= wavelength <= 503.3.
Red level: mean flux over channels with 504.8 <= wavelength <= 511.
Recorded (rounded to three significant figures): 1.01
